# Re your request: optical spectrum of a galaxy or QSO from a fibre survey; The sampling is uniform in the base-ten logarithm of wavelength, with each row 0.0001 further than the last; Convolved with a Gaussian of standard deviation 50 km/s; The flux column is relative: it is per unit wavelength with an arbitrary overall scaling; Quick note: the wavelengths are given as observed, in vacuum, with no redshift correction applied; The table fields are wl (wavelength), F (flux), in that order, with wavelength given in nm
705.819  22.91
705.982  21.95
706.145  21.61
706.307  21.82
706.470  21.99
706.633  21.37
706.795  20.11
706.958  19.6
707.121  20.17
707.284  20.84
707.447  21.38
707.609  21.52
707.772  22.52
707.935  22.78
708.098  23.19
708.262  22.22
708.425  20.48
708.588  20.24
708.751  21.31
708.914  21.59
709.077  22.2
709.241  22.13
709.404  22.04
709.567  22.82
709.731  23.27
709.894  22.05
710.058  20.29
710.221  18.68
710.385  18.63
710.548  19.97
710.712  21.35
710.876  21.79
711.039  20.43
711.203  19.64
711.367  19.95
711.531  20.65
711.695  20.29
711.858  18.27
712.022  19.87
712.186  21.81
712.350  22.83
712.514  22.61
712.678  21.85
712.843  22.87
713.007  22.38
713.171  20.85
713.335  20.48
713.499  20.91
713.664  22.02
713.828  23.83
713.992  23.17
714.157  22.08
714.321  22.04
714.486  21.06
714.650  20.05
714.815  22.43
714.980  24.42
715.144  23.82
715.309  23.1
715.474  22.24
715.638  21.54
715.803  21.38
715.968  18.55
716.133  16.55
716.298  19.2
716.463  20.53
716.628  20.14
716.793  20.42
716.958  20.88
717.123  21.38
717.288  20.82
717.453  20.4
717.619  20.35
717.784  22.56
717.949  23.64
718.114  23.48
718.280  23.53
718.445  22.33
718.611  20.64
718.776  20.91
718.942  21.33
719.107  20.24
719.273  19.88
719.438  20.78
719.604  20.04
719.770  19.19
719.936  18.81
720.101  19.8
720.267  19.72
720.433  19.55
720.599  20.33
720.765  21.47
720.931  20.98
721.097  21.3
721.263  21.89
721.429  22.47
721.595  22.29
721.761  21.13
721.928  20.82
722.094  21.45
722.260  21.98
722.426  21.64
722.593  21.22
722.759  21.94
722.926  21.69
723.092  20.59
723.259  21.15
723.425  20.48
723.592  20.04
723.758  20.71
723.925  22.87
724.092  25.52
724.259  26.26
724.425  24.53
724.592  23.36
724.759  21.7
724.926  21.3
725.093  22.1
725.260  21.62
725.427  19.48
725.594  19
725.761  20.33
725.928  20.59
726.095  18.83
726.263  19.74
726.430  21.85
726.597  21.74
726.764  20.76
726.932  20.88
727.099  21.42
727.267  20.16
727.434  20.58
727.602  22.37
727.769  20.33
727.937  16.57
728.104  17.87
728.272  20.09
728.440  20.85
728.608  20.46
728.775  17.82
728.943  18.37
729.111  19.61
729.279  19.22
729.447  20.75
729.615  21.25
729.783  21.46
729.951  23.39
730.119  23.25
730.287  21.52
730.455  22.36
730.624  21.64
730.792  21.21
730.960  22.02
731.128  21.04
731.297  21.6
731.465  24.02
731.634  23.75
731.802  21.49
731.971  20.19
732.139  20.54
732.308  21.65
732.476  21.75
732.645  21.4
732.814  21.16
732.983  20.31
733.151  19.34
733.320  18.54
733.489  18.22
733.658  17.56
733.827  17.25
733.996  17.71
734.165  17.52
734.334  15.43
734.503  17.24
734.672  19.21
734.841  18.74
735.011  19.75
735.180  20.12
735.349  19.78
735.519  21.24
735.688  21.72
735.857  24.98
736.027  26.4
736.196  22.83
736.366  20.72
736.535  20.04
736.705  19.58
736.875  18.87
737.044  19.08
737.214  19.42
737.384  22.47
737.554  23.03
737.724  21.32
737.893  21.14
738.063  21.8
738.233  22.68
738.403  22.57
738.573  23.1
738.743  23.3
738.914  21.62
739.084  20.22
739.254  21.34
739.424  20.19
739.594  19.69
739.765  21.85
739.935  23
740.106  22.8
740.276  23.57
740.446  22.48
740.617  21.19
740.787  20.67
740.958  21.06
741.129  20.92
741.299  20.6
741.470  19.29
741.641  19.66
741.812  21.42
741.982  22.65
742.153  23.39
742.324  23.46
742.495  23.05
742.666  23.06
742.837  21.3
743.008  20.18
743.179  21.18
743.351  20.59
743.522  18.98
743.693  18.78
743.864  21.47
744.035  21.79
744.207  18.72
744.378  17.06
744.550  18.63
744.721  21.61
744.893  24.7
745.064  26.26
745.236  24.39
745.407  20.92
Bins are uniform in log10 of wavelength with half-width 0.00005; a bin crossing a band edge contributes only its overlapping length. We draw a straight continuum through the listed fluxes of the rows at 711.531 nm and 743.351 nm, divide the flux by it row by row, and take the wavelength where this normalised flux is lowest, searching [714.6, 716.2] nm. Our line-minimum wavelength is 716.133 nm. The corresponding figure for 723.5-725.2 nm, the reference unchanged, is 723.592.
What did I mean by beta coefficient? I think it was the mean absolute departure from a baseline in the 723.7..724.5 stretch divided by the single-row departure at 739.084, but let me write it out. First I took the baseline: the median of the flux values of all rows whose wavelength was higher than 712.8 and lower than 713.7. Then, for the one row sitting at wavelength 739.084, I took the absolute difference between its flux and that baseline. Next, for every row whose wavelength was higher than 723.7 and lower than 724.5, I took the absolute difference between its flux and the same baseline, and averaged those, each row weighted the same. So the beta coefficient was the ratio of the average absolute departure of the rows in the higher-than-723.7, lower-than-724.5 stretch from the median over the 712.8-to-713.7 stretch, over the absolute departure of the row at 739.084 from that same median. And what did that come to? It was 2.3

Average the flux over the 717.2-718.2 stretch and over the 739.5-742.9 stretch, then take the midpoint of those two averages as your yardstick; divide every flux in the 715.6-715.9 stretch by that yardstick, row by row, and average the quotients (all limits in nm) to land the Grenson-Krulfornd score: 0.98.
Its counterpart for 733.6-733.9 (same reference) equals 0.80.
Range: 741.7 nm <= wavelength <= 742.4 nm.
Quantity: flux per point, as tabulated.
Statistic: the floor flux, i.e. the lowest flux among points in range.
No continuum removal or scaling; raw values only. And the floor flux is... 21.42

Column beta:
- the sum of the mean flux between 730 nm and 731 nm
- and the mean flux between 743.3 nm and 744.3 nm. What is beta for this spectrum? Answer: 42.1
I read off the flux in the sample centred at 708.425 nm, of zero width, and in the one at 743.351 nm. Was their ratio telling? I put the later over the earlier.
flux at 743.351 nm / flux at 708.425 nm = 1.01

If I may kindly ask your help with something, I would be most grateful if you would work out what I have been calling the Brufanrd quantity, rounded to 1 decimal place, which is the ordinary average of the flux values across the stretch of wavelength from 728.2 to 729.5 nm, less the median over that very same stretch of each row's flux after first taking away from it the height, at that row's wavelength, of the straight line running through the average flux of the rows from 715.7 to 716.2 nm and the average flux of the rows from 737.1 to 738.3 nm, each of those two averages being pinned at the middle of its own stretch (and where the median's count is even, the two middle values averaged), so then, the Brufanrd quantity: 20.3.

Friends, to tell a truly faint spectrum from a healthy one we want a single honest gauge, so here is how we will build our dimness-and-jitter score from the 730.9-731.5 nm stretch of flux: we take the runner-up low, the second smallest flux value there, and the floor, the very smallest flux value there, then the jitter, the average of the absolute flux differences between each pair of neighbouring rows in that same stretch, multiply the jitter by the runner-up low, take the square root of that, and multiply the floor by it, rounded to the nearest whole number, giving 112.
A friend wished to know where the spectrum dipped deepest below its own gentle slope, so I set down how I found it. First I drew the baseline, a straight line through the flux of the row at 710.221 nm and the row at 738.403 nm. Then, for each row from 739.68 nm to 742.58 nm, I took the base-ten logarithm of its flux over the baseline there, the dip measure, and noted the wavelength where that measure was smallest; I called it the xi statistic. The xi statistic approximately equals 741.470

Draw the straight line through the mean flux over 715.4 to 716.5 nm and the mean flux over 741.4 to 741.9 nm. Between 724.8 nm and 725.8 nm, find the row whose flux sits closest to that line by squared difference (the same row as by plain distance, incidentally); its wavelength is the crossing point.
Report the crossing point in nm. 725.761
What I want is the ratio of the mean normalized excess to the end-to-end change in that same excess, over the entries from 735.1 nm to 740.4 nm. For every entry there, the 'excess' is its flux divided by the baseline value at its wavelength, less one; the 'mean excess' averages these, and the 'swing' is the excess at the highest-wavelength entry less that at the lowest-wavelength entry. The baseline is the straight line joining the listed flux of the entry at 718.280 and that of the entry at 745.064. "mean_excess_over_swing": -1.3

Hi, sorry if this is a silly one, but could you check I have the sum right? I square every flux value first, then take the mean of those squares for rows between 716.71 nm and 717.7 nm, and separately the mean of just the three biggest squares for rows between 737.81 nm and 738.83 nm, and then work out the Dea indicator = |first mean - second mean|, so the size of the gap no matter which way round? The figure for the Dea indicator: 101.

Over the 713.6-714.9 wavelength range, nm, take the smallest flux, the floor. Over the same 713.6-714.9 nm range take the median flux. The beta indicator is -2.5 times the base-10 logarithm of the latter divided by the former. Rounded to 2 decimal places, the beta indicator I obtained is -0.10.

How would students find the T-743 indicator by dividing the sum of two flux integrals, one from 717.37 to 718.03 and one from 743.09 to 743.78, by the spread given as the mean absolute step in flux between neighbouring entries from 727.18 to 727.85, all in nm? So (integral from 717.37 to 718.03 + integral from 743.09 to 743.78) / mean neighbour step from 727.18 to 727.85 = 20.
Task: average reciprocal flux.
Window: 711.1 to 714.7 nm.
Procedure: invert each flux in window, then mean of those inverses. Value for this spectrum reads 0.0470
